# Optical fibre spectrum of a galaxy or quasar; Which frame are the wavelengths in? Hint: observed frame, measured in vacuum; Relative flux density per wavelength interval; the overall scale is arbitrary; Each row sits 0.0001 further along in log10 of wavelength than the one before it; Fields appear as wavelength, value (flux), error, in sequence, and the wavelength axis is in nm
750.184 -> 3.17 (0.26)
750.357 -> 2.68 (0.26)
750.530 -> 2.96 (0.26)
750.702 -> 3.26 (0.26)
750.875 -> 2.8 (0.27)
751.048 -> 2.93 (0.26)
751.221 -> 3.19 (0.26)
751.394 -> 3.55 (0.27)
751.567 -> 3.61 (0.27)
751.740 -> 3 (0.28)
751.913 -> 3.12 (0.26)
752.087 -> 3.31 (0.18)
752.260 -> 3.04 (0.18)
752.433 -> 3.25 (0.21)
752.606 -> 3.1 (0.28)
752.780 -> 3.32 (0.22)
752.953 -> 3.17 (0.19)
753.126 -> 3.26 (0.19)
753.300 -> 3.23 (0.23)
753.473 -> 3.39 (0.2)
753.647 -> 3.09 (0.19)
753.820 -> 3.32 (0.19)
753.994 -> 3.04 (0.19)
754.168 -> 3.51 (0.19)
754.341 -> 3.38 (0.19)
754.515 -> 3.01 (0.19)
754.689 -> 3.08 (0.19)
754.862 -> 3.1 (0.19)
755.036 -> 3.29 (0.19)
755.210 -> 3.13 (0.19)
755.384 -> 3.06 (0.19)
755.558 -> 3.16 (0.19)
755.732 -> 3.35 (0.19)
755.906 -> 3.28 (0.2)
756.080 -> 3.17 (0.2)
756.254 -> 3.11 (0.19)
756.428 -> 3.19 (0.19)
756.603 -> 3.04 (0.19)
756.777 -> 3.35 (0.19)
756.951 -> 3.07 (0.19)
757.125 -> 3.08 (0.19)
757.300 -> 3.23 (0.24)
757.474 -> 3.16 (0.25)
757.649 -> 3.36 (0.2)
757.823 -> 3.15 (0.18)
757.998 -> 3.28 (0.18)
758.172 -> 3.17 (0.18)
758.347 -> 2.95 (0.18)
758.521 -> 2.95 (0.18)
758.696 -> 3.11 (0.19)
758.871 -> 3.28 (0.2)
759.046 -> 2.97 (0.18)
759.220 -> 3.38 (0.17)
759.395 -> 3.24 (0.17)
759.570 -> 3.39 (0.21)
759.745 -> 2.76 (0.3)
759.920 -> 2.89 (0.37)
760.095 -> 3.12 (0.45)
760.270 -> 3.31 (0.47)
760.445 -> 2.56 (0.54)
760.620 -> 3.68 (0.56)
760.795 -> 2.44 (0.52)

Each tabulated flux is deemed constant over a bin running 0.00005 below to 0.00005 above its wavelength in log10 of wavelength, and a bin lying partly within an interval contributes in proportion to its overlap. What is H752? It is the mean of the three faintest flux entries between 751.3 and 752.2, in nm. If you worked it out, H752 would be 3.14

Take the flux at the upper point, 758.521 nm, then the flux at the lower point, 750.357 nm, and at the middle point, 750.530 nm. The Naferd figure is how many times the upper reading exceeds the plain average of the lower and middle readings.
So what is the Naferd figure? 1.05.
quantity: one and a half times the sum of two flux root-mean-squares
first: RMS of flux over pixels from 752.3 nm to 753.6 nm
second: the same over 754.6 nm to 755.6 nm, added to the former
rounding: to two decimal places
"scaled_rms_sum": 9.58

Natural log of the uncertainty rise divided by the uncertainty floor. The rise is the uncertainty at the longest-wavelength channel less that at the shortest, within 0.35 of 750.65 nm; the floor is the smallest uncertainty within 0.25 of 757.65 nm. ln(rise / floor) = -2.89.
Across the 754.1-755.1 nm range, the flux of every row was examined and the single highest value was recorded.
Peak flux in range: 3.51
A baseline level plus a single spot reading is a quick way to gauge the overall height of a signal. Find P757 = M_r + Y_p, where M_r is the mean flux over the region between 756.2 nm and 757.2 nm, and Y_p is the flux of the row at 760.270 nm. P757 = 6.5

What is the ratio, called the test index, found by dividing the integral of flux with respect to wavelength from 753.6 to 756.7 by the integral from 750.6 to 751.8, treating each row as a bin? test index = 2.58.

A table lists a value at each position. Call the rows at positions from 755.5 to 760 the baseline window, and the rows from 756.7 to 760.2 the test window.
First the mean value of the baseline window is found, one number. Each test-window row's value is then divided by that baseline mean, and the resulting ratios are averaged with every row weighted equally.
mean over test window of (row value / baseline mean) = 1.00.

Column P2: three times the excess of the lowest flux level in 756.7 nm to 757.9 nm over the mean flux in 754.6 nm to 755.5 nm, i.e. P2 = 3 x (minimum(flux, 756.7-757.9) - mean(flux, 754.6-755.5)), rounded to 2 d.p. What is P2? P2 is -0.19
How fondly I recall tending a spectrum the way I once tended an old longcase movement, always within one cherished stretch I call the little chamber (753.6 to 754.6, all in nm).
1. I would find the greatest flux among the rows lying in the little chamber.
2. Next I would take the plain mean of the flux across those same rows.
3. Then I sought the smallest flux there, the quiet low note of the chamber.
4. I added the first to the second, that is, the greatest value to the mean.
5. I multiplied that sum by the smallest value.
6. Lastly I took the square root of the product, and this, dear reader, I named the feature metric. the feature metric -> 4.50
